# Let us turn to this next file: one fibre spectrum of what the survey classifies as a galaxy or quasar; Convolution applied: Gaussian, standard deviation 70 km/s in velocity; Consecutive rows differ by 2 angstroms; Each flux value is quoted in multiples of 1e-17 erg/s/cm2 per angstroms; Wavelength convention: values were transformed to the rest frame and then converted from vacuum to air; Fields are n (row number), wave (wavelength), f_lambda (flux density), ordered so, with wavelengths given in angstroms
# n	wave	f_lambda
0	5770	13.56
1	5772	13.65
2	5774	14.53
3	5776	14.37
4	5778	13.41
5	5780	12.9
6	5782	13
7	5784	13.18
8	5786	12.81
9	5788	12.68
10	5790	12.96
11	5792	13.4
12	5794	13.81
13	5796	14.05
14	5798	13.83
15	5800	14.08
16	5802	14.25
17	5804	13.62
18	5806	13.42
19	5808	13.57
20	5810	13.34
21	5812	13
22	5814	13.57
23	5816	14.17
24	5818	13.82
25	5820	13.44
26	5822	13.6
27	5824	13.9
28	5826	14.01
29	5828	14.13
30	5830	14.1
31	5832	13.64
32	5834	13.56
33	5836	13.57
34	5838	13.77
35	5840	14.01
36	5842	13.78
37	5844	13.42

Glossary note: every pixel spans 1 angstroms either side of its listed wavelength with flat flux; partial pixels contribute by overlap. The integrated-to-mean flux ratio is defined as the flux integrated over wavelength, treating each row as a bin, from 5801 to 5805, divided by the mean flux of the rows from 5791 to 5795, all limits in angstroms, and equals 4.10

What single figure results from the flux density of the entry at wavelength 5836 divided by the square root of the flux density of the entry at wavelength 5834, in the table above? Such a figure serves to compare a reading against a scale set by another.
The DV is 3.69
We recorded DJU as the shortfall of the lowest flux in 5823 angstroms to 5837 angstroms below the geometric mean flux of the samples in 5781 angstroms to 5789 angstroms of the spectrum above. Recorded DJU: -0.64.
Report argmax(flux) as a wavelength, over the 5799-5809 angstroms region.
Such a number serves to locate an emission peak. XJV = 5802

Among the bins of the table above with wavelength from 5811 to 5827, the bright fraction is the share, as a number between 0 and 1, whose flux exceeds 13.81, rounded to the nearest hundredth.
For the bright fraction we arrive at 0.50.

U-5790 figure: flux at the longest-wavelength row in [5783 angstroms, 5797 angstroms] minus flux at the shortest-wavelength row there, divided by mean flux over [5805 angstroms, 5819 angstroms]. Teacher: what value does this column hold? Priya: 0.064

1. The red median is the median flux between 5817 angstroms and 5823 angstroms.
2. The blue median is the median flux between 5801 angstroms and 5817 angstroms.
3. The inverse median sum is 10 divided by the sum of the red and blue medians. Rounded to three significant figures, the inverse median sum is 0.368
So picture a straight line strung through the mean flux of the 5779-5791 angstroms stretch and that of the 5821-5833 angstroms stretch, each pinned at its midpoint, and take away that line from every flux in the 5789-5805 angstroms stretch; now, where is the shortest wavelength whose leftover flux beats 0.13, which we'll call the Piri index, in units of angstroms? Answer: 5792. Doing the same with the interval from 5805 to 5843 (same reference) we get 5816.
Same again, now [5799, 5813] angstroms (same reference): 5800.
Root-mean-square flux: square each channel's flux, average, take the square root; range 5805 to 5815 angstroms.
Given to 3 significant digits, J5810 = 13.4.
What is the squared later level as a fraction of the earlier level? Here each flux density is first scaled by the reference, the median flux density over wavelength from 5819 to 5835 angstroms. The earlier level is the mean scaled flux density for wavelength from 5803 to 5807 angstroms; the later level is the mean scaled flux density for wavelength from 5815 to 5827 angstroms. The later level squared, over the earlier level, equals 1.03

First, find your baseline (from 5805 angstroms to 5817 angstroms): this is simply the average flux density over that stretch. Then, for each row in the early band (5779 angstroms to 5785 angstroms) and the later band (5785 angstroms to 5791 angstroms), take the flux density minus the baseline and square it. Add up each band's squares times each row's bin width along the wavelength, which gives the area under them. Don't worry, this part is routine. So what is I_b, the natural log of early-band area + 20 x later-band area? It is 4.1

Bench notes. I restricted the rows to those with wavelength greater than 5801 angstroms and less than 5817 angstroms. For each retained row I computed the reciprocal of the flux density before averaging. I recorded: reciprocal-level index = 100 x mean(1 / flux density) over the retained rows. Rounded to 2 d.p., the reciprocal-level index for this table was 7.35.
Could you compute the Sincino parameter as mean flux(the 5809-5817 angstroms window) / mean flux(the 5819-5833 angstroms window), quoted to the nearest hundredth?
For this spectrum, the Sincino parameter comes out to 0.98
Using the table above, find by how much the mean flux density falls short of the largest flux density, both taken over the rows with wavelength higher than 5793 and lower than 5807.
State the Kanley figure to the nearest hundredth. 0.38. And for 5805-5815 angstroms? 0.19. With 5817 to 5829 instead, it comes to 0.31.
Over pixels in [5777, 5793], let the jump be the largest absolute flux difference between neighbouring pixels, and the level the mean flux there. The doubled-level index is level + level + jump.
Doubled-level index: 26.6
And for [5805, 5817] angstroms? 27.6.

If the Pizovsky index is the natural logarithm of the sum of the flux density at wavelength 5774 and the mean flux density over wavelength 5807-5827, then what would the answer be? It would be 3.34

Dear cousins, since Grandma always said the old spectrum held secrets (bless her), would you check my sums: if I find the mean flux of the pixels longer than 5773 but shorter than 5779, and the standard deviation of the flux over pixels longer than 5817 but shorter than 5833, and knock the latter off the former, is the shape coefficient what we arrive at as 13.9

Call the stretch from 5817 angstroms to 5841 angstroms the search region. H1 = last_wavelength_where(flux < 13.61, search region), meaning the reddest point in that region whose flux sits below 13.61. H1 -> 5836 angstroms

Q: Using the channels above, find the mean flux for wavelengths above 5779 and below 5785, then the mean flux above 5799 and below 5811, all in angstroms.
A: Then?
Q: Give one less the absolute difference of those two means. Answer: 0.3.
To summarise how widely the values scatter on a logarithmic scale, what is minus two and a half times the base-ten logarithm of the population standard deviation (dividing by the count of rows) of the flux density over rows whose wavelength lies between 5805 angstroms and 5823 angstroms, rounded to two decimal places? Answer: 1.29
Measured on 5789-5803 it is 0.96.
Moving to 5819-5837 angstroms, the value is 1.52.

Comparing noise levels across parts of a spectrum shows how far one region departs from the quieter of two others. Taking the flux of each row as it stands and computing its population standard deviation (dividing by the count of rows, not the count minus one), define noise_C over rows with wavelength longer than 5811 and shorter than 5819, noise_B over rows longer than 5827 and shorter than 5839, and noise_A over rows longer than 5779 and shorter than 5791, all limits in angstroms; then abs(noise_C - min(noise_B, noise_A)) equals 0.271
